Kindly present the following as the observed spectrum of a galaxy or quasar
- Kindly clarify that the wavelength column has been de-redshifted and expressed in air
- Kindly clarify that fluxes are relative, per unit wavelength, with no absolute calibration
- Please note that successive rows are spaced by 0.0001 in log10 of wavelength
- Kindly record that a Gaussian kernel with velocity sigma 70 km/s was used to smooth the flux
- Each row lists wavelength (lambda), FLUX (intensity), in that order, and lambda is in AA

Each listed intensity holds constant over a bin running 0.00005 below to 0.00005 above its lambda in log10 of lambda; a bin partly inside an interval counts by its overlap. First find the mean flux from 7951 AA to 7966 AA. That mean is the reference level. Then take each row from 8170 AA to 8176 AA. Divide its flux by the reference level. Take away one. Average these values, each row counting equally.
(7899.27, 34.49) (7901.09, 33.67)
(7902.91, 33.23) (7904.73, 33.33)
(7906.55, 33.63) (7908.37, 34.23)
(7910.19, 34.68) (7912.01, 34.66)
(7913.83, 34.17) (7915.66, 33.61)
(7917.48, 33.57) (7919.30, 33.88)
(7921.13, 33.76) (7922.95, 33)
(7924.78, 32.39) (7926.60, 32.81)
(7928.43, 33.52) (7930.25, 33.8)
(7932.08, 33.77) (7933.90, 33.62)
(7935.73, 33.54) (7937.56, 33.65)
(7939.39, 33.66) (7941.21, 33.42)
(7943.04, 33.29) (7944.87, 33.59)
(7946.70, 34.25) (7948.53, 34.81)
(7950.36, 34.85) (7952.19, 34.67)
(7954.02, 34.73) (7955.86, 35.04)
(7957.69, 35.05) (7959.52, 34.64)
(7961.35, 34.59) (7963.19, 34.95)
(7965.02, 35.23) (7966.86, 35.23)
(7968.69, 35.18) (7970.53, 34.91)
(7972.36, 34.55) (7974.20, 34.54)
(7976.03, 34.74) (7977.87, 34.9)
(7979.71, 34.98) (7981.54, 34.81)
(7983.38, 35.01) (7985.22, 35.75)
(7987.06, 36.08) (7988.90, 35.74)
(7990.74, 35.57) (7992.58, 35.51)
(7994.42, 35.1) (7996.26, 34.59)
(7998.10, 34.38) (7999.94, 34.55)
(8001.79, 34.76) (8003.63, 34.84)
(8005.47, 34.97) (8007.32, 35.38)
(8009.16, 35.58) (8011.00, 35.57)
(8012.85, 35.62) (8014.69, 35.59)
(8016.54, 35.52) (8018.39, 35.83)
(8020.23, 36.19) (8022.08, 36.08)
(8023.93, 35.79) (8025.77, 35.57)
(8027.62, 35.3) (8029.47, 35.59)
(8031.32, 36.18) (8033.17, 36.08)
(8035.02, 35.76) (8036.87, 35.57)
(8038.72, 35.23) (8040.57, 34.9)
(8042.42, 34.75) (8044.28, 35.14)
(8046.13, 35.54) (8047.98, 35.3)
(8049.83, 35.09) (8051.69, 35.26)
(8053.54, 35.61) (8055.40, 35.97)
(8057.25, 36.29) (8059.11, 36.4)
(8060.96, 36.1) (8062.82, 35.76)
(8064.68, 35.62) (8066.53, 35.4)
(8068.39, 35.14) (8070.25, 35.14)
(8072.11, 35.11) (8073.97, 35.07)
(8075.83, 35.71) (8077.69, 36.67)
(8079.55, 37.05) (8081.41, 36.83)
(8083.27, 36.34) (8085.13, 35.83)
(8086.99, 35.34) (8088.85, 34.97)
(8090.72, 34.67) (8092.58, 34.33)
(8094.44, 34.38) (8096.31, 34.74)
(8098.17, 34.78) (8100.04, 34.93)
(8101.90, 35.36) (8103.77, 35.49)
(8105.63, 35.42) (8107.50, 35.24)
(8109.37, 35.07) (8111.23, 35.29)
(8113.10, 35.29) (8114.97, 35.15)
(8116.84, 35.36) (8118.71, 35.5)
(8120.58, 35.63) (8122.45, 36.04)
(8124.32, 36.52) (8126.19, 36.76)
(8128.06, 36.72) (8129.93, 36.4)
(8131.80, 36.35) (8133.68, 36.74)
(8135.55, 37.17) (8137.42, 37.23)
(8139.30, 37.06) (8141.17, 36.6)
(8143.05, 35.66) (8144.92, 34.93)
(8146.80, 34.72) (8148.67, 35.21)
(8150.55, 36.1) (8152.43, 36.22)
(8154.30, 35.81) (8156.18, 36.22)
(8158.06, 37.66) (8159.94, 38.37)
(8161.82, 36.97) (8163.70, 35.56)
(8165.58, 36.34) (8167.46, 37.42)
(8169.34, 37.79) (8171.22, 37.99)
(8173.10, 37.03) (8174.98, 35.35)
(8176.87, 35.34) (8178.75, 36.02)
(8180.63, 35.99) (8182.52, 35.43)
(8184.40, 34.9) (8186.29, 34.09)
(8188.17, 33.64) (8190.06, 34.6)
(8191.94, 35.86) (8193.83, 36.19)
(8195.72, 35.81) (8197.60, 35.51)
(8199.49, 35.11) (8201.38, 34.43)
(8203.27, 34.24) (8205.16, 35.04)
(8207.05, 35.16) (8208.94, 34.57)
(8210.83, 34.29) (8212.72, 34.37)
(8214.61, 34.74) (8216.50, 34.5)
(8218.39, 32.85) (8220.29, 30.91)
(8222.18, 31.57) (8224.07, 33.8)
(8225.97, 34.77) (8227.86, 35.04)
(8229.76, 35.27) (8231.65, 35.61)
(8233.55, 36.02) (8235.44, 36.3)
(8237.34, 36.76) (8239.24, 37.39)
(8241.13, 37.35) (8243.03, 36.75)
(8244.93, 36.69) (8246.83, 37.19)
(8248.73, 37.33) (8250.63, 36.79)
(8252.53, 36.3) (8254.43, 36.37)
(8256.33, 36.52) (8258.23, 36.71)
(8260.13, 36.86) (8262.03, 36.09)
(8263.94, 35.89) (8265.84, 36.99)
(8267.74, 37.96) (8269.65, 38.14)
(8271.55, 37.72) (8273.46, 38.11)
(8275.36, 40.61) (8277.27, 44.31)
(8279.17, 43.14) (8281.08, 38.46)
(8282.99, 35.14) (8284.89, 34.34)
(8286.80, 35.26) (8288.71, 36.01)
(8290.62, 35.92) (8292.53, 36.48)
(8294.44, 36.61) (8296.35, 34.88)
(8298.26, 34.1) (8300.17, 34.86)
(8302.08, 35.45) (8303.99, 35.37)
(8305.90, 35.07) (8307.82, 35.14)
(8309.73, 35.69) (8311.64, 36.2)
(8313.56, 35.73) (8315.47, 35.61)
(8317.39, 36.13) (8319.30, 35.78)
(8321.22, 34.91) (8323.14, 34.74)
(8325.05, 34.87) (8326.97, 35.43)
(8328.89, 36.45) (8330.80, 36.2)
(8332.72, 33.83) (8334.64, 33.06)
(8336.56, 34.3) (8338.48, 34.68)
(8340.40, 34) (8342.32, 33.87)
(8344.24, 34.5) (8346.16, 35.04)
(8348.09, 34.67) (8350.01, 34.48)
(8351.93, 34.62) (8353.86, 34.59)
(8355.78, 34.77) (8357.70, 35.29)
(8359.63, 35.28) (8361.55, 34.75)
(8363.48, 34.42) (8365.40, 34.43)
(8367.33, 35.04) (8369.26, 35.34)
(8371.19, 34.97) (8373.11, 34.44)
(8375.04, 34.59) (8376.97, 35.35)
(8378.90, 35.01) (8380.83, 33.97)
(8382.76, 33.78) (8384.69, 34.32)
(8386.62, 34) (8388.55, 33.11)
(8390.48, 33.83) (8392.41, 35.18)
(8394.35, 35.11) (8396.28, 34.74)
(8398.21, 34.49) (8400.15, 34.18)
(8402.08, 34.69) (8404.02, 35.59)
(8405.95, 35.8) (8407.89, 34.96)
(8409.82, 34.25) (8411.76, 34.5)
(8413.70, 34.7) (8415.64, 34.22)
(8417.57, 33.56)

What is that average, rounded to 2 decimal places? 0.06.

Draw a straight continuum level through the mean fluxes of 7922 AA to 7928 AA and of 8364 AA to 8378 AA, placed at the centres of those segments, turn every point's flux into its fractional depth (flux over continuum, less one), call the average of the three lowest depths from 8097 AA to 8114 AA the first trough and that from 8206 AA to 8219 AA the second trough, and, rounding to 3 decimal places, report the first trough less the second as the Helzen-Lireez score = 0.048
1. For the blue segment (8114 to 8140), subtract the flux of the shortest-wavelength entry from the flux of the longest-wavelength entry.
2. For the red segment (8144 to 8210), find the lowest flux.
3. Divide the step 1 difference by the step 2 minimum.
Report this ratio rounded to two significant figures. 0.057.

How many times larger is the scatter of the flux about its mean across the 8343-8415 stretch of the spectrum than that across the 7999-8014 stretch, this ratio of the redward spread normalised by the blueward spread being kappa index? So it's 1.3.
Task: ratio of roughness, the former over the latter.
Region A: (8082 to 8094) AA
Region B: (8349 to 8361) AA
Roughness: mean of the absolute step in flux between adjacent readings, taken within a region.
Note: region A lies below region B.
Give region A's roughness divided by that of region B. 2.28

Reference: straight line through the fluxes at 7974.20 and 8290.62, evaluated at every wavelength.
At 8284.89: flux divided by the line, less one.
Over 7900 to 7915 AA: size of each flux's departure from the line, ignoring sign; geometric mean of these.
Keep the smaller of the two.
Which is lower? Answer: -0.043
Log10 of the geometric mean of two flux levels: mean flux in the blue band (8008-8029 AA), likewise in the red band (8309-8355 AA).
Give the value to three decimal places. 1.548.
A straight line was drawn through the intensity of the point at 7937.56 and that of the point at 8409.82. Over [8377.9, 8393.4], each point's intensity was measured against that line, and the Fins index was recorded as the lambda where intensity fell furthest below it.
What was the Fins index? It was 8388.55 AA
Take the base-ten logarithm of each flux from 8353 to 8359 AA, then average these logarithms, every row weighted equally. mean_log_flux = 1.54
